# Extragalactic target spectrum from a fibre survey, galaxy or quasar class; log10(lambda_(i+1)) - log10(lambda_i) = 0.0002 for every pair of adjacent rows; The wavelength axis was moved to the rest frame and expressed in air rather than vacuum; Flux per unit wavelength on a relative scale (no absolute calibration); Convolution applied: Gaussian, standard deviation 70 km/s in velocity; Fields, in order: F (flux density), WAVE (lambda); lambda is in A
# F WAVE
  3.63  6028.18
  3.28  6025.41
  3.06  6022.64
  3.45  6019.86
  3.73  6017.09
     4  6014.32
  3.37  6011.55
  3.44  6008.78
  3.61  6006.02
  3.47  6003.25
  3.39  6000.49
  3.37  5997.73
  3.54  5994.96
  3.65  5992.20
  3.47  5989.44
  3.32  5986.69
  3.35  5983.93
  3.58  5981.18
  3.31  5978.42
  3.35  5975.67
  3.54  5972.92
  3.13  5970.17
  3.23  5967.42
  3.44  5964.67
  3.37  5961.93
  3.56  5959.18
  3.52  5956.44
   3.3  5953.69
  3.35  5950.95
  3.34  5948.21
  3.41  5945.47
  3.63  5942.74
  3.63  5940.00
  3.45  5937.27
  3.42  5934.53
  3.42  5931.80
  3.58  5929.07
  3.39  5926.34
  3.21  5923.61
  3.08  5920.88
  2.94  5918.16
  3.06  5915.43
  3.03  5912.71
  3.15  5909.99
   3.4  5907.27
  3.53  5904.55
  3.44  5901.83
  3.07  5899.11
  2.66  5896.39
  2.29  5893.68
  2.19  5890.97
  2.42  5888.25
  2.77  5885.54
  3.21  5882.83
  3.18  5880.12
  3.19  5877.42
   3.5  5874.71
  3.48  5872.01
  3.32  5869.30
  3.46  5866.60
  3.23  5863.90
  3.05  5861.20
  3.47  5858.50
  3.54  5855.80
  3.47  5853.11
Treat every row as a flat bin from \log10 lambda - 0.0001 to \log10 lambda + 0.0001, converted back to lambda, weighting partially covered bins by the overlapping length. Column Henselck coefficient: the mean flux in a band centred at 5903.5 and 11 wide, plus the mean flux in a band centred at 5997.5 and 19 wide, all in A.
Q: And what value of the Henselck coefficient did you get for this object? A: 6.86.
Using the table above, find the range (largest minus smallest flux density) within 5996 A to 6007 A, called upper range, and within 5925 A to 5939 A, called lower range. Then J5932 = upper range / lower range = 1.3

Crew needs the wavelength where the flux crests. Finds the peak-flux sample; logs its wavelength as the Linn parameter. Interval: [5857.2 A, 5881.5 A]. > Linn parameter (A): 5874.71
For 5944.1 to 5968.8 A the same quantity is 5959.18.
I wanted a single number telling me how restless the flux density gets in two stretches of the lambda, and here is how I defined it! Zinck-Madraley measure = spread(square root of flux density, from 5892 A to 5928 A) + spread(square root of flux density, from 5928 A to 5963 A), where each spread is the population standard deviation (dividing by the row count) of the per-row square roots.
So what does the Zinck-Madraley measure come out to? 0.12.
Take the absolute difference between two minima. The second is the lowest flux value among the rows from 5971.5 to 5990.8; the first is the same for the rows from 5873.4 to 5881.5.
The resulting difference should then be 0.13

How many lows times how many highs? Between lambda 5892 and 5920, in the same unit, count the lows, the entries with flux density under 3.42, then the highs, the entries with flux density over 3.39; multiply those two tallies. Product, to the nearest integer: 24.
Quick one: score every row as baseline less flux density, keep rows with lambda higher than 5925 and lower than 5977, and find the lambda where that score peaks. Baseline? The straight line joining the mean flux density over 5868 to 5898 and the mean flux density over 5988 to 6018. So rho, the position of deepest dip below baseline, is 5970.17 A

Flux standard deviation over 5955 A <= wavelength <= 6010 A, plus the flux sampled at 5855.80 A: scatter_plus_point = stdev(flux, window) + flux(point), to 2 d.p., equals 3.67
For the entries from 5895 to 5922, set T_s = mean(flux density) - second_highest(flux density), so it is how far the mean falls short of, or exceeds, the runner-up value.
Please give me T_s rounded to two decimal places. -0.30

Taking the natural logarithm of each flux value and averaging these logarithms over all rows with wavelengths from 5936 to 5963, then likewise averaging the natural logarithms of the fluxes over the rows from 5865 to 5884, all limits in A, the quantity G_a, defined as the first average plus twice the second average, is 3.65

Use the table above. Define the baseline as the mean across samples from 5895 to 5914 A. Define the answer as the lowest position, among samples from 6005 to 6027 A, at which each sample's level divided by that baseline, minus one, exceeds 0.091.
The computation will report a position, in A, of 6006.02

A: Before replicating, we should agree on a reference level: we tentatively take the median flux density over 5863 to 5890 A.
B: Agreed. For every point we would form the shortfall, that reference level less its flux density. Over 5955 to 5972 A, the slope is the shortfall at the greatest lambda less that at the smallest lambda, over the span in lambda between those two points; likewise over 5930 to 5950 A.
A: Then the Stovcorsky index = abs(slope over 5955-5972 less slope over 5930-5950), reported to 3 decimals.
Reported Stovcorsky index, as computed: 0.024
